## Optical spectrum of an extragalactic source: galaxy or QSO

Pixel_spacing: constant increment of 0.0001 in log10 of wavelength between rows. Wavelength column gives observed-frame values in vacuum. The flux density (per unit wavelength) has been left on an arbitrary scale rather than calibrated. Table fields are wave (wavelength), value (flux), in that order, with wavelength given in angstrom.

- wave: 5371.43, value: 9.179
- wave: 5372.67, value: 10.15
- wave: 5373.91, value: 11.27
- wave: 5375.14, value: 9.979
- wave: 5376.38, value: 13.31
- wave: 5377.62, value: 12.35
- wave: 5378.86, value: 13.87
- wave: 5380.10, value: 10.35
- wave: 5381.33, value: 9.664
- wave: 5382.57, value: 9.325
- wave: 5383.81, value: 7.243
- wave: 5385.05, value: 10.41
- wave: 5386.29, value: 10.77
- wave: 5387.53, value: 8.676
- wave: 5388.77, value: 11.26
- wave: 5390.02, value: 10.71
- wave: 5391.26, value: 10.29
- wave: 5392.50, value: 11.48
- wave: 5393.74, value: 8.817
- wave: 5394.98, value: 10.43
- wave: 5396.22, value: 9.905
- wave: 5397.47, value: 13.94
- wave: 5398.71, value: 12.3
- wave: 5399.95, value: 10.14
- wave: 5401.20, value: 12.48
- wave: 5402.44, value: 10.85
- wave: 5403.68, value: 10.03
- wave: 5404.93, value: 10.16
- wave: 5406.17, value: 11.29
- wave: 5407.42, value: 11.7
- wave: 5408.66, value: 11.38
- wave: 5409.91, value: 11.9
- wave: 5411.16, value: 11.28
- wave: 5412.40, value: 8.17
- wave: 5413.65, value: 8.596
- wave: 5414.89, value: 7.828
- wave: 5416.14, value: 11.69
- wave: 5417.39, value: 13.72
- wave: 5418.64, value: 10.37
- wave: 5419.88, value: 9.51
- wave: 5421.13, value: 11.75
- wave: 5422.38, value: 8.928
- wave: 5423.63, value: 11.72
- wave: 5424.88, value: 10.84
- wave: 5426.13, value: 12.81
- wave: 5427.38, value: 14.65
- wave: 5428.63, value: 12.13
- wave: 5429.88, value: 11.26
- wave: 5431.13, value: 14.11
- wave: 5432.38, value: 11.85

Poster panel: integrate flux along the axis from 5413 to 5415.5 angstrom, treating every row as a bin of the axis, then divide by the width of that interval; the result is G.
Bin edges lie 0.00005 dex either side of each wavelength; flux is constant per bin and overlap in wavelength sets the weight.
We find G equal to 8.2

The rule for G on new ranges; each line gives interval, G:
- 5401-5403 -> 11.5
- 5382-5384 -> 8.5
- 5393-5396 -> 9.8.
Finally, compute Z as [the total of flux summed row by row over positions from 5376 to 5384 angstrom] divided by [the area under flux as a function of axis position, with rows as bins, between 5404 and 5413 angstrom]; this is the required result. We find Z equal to 0.782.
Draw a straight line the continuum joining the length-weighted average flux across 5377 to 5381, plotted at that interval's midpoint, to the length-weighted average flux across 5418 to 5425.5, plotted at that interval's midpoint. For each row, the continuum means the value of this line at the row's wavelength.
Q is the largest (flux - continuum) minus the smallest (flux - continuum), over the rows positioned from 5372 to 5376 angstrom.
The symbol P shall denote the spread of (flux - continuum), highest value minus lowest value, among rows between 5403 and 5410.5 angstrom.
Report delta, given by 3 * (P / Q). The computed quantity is 5.0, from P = 2.09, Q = 1.2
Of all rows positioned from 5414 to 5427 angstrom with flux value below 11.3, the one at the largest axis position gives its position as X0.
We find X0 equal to 5424.88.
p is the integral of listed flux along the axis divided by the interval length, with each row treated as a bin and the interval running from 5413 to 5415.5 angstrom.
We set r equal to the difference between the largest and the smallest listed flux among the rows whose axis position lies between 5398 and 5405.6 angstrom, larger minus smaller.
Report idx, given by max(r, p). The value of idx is 8.2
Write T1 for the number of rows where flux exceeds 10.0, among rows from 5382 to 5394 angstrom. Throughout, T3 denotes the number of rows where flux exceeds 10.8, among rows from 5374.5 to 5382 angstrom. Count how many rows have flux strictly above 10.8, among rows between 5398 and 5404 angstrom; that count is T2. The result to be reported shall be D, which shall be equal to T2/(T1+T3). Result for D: 0.33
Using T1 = 6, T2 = 3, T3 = 3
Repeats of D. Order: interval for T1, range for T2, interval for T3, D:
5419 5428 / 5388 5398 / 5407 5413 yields 0.33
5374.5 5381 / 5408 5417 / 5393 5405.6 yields 0.50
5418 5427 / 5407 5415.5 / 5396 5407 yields 0.40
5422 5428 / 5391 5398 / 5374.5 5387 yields 0.29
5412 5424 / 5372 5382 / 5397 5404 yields 0.44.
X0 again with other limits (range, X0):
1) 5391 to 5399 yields 5396.22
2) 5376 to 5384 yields 5383.81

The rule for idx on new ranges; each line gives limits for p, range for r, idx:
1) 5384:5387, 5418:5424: 10.1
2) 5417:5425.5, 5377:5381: 10.9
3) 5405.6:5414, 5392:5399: 10.7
